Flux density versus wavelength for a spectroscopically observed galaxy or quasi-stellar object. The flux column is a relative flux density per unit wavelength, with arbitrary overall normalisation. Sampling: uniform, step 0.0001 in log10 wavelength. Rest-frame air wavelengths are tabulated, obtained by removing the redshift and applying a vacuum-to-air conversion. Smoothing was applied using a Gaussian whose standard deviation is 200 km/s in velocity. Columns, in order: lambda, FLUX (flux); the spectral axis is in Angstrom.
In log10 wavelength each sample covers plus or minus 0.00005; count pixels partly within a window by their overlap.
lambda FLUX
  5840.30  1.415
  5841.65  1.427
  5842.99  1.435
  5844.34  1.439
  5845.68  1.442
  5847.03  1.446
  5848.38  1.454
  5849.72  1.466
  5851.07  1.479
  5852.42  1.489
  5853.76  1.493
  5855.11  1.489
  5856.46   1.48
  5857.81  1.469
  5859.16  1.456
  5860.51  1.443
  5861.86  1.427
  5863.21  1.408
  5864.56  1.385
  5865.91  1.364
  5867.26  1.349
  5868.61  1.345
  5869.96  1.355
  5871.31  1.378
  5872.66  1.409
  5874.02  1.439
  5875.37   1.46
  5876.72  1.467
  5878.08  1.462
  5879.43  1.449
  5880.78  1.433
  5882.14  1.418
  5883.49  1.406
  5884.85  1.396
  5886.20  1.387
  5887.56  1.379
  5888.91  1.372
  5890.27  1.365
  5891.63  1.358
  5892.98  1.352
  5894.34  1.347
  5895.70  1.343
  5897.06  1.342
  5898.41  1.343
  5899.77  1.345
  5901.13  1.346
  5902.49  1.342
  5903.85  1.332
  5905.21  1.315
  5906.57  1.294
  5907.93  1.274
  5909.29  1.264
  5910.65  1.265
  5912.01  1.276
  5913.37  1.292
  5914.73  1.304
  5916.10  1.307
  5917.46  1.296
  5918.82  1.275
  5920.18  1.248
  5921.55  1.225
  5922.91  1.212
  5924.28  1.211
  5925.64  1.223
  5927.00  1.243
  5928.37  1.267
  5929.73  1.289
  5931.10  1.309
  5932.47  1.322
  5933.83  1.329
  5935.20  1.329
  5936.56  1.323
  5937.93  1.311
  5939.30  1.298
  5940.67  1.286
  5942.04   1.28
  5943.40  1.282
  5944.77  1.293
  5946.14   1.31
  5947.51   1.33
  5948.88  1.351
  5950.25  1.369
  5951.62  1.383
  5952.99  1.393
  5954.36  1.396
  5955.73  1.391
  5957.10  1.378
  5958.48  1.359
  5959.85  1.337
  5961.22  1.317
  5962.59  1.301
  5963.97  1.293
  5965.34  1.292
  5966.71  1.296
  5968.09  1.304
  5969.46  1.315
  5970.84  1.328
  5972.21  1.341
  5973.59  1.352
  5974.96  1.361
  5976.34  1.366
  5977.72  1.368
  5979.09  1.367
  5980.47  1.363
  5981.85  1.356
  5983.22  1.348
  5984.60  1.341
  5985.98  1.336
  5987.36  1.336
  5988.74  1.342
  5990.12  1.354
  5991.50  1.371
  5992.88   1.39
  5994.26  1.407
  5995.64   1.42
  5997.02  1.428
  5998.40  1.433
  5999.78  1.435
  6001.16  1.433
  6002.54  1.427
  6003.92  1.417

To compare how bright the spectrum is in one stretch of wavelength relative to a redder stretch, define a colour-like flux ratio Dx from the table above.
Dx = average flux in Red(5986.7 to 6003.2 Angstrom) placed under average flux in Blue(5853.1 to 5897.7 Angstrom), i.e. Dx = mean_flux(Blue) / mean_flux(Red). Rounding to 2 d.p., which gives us 1.01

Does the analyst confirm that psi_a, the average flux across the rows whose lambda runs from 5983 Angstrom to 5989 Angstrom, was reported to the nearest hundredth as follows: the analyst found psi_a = 1.34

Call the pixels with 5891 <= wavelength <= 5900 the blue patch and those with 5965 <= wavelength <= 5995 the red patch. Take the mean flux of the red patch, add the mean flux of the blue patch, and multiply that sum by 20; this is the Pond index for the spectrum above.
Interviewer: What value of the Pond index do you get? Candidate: 53.9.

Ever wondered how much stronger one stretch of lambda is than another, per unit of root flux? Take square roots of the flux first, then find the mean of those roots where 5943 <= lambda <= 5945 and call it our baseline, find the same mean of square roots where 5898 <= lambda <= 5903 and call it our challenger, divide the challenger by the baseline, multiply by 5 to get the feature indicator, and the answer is 5.11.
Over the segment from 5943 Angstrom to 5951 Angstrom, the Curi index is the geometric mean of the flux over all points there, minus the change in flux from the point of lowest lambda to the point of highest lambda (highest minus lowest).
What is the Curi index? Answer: 1.24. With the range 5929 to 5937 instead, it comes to 1.28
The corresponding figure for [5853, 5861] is 1.52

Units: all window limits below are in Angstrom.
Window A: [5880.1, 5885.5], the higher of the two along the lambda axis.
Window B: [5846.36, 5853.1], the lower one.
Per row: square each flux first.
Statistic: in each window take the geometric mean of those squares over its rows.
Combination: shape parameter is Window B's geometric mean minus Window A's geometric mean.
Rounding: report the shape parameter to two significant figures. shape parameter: 0.15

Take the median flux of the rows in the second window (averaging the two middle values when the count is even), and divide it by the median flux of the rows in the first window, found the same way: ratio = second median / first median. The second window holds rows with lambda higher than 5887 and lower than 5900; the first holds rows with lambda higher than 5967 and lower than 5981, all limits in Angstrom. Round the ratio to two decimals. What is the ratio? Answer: 0.99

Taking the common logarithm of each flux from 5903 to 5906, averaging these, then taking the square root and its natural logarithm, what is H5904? -1.05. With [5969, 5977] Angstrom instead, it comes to -1.03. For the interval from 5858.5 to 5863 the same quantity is -0.92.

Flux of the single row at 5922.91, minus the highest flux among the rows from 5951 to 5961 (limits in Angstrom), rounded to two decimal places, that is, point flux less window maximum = -0.18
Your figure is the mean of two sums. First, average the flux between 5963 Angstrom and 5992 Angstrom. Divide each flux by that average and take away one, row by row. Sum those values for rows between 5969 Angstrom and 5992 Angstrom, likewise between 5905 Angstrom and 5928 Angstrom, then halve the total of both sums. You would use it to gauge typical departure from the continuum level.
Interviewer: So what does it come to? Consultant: -0.4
